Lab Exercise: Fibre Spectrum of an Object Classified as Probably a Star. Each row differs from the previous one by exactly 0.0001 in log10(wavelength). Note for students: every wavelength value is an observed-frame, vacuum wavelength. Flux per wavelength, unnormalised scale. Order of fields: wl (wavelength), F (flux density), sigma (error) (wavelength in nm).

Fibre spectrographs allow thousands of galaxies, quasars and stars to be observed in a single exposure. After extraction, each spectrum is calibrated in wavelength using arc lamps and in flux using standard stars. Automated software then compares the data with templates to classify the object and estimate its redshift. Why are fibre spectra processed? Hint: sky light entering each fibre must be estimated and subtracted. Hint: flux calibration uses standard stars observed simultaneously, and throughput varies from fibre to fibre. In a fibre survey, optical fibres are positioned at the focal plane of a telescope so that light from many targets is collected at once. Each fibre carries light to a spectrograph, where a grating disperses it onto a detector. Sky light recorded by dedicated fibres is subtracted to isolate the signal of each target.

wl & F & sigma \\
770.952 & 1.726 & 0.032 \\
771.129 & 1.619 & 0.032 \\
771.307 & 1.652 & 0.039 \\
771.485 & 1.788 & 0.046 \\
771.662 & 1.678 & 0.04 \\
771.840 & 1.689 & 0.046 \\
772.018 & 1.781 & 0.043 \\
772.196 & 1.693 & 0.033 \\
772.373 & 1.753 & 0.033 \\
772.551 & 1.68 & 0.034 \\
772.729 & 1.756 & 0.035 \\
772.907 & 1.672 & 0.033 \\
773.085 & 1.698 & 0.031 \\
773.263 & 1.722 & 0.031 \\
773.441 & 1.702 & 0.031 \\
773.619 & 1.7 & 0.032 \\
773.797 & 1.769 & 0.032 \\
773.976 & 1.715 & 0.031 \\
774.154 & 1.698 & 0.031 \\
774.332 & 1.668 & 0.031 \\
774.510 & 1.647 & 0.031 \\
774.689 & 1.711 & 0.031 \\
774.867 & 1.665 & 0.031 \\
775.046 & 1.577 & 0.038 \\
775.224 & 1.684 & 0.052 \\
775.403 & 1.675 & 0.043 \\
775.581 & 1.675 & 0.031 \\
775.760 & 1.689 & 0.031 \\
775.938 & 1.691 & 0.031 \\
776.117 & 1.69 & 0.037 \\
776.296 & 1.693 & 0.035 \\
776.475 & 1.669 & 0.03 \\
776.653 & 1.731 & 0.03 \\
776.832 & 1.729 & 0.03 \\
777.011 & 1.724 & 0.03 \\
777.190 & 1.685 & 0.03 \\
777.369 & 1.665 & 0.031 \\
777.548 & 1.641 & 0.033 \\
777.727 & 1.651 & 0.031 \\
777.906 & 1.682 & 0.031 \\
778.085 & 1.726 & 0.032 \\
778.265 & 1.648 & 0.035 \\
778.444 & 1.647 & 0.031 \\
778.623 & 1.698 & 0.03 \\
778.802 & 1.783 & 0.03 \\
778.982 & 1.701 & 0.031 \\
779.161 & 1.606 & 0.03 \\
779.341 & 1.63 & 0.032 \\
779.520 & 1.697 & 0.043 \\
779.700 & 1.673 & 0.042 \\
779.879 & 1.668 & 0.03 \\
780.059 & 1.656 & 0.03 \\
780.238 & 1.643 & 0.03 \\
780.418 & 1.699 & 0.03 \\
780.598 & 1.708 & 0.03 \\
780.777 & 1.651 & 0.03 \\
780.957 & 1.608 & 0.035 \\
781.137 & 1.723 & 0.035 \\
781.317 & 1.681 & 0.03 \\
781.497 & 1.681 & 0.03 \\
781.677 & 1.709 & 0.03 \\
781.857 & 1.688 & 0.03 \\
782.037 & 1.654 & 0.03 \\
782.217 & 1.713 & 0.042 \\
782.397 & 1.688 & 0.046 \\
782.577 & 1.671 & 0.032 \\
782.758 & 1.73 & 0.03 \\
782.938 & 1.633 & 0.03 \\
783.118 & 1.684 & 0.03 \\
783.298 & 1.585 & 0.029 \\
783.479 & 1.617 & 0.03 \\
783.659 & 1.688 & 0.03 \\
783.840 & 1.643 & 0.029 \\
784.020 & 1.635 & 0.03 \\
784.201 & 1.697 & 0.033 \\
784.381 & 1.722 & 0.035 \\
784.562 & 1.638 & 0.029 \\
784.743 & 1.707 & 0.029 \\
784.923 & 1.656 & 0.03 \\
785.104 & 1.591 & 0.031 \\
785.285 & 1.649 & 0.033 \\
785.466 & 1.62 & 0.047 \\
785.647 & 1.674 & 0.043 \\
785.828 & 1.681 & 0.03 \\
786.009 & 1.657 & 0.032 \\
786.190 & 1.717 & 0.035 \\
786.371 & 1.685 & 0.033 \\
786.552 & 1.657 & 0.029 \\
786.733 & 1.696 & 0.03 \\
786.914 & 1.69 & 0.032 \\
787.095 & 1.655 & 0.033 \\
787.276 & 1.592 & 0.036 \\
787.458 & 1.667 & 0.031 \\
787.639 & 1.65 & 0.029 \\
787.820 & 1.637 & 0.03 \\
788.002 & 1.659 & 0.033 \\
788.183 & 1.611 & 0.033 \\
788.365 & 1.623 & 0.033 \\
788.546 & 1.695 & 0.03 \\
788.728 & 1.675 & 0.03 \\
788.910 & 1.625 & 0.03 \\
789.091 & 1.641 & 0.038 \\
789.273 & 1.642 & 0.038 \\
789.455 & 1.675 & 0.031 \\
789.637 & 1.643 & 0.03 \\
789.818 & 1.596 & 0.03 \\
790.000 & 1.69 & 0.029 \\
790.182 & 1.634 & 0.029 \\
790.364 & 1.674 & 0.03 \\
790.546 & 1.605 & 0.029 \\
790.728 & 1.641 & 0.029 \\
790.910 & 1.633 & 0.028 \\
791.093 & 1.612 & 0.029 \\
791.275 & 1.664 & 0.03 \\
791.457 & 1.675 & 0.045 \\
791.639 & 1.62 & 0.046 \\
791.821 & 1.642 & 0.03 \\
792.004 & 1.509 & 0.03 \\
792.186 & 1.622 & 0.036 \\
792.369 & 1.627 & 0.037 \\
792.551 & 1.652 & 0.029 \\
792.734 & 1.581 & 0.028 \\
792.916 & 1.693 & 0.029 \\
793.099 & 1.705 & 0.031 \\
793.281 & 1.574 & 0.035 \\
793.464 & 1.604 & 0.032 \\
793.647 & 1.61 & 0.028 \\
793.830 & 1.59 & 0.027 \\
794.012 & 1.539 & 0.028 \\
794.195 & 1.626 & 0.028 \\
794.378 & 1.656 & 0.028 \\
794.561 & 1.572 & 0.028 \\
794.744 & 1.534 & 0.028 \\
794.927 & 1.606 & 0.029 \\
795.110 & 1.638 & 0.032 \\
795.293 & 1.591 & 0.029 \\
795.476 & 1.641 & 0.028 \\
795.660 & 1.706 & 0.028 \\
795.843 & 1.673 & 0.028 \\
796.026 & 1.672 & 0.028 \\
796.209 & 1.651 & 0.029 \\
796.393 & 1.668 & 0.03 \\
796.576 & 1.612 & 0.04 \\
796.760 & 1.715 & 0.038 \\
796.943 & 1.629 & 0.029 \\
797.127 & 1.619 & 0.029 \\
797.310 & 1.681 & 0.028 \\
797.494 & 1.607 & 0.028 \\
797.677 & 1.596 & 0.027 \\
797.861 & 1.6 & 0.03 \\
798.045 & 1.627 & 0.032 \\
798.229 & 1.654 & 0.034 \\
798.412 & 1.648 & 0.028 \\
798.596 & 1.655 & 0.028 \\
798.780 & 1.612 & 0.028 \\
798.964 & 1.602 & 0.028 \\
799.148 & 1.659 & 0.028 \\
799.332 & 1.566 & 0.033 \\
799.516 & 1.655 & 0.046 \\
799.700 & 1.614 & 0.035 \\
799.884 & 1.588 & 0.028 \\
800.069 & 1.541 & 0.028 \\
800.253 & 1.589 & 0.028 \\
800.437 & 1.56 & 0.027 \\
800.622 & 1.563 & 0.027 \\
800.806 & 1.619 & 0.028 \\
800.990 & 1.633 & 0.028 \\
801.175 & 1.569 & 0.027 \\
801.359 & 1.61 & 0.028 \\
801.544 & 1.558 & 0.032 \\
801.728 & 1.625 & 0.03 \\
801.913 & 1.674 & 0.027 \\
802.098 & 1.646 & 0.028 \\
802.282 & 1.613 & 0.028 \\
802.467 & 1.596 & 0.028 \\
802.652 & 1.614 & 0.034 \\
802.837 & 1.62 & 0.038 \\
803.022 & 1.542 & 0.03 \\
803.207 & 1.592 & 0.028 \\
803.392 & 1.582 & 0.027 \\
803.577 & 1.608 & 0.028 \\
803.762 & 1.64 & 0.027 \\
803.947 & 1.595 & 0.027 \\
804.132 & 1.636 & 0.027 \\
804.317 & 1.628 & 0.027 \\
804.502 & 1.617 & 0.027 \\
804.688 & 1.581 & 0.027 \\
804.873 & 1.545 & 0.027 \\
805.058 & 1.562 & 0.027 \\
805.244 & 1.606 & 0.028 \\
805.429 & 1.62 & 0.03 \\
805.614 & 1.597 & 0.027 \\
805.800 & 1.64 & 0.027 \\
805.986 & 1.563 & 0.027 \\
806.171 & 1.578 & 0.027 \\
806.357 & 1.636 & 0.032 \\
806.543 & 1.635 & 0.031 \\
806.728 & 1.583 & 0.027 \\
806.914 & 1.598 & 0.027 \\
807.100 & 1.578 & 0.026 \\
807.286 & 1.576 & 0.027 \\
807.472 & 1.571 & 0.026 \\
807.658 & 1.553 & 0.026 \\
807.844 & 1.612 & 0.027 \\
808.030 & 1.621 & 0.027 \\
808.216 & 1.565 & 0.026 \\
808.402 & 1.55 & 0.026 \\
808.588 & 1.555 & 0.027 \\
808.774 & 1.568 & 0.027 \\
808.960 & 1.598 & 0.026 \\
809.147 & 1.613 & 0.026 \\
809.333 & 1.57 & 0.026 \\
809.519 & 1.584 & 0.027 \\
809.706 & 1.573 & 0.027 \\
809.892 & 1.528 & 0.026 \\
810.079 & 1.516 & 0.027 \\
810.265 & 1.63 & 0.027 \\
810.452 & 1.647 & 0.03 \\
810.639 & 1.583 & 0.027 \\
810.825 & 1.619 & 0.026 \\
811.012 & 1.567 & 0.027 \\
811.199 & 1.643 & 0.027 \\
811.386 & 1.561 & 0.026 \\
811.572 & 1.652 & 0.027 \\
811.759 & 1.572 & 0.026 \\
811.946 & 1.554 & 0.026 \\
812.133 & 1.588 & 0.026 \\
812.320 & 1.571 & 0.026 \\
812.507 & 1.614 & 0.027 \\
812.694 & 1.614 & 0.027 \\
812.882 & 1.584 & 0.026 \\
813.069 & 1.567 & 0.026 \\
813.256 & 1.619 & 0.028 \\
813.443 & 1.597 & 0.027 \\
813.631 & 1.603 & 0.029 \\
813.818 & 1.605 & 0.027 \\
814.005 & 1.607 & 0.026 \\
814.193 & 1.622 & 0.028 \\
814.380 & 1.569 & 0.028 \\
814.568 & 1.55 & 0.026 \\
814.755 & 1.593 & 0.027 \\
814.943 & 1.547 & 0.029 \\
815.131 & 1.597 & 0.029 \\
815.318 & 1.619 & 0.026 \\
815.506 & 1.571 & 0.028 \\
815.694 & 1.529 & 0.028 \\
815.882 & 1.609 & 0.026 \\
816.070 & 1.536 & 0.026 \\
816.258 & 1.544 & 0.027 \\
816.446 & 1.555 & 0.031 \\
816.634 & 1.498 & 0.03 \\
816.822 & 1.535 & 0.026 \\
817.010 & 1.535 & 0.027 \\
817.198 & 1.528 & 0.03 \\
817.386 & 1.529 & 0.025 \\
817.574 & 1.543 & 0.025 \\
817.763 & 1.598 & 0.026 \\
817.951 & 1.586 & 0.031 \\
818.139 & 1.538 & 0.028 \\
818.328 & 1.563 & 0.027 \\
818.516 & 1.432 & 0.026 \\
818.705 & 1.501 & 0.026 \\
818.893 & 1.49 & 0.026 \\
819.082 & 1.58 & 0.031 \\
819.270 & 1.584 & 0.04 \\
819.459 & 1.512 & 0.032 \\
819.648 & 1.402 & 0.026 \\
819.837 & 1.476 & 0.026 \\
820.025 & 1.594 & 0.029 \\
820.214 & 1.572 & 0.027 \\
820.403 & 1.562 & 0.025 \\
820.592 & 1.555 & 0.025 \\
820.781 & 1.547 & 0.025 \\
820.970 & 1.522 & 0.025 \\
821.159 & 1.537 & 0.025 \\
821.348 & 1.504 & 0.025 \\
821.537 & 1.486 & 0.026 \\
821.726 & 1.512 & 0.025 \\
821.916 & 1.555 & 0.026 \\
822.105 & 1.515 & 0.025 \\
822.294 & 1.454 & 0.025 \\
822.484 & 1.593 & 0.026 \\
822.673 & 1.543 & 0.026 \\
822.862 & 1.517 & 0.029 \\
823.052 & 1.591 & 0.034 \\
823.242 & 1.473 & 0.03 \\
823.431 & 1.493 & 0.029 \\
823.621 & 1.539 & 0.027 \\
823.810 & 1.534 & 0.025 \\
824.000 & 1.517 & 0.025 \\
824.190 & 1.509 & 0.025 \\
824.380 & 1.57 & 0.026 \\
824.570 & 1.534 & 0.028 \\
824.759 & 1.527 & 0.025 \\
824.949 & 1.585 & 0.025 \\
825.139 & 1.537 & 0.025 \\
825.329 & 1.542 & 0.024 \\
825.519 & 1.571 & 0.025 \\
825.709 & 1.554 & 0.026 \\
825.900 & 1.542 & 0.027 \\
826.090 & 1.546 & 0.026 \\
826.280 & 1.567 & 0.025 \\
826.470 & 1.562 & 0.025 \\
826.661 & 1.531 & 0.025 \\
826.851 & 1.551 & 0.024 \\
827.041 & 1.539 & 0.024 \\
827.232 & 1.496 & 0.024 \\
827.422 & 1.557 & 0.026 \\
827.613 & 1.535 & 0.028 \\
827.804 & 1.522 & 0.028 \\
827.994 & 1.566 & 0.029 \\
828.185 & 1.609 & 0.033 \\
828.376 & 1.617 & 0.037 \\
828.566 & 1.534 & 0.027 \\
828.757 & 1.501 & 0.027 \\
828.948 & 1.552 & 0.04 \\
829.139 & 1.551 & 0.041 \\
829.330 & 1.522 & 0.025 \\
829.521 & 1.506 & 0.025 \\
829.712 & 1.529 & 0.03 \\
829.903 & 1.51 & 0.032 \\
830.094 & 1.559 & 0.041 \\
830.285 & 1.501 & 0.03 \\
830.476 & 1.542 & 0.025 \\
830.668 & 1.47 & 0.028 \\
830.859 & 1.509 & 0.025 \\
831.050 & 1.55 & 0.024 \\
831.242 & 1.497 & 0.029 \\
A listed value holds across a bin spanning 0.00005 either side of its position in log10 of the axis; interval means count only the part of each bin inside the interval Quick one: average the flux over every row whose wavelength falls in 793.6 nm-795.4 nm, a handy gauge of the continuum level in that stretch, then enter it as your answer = 1.60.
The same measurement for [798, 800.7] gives 1.61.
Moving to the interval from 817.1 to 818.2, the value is 1.55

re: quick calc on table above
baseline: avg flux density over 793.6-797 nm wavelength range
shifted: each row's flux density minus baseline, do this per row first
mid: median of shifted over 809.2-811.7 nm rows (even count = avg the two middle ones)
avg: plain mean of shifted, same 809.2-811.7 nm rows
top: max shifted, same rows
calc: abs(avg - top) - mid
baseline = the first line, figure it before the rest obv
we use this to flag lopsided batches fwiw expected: 0.11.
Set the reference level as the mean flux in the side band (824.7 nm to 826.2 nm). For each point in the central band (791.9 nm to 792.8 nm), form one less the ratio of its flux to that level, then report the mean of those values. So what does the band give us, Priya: -0.031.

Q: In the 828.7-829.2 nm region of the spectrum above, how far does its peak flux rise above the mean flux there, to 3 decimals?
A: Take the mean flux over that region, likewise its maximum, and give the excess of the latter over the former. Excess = 0.017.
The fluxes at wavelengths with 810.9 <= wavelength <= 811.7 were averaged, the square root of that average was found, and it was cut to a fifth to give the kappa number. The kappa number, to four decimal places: 0.2534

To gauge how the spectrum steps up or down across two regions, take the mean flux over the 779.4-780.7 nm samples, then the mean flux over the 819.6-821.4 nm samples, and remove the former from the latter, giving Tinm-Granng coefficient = -0.15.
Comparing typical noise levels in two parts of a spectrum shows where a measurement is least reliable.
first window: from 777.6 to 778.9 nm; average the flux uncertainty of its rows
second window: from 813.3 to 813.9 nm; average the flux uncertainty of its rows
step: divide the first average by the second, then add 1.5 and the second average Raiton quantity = 2.66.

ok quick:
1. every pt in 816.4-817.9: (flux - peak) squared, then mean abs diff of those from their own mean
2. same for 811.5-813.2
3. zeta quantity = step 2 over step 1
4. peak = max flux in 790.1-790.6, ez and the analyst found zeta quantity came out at 0.8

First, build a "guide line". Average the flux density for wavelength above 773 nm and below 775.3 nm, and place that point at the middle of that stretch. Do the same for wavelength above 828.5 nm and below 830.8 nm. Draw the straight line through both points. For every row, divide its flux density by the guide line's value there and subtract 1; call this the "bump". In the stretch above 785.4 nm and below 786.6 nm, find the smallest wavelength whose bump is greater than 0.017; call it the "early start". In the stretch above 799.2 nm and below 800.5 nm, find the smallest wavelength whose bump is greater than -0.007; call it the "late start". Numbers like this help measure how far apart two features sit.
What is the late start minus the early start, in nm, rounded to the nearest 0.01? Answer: 13.33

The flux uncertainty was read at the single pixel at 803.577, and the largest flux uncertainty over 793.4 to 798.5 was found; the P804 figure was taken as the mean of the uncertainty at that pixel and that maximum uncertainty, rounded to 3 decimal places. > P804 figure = 0.034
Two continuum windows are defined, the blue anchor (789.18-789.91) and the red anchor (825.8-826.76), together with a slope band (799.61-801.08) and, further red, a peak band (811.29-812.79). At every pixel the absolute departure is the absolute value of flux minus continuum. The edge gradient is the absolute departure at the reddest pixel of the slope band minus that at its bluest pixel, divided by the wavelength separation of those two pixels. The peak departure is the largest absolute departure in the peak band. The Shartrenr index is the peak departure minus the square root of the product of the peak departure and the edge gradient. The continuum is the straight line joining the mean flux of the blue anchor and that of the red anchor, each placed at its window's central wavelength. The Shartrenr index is 0.033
